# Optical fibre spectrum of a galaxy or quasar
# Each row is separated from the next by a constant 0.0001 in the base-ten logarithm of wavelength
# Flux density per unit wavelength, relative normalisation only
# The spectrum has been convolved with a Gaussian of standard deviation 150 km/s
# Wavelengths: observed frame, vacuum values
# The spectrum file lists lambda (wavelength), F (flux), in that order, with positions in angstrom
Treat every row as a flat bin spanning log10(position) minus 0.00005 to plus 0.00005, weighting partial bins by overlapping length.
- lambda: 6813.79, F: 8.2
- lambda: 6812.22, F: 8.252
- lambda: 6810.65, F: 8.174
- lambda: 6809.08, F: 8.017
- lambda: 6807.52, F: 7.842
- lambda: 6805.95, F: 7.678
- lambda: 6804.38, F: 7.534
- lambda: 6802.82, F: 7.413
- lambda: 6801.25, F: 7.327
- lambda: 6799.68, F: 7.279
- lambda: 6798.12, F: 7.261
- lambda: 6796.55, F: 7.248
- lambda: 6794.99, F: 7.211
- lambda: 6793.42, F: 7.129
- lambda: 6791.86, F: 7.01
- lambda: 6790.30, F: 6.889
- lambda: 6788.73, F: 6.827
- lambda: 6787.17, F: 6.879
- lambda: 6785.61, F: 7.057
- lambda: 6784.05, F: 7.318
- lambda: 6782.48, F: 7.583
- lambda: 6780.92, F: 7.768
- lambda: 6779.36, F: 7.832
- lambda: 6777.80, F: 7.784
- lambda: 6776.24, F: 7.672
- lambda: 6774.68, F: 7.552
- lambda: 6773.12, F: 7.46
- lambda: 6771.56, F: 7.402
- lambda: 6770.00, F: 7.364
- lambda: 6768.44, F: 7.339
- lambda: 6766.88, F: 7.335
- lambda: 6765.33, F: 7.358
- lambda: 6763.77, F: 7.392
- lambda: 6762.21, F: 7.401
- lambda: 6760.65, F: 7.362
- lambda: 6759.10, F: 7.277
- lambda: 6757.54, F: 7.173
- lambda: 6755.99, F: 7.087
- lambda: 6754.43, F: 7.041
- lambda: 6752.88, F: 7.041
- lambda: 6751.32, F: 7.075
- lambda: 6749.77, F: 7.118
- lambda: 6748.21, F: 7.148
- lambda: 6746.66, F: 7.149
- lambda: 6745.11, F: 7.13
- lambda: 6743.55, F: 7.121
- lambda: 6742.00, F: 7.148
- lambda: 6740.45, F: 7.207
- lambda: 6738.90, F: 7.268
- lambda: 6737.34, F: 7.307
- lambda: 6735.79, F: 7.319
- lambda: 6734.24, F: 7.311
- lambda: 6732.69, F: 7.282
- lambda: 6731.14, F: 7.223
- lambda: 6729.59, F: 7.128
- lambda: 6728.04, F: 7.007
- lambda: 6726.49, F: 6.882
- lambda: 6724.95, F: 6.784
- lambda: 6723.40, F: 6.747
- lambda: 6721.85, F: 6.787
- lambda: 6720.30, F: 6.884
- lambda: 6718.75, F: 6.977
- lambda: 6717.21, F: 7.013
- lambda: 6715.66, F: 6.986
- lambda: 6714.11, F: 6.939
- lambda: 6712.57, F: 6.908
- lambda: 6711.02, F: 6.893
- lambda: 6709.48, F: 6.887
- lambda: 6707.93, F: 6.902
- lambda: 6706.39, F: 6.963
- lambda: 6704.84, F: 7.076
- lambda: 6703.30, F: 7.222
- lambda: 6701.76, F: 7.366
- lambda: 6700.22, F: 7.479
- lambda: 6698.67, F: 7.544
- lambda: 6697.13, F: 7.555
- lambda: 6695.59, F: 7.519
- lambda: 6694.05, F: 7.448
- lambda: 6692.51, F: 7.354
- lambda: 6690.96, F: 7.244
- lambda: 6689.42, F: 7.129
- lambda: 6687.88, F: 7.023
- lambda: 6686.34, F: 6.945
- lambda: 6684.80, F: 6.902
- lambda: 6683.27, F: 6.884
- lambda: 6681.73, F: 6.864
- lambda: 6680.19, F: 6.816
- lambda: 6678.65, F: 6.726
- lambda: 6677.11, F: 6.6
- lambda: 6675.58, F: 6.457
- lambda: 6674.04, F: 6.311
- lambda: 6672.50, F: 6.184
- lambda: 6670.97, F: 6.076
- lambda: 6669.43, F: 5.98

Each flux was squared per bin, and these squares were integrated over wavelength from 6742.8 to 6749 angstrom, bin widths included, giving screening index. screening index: 316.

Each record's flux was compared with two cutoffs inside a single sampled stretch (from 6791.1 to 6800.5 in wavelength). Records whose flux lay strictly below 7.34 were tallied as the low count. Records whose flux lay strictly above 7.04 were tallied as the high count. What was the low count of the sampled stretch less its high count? 1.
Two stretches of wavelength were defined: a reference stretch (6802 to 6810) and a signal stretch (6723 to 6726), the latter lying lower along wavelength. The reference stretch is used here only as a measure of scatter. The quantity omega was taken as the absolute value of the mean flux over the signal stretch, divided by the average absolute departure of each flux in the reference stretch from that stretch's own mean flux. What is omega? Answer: 36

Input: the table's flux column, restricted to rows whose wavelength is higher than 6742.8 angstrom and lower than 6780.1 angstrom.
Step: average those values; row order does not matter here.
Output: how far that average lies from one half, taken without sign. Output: 6.82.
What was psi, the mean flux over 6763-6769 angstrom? 7.36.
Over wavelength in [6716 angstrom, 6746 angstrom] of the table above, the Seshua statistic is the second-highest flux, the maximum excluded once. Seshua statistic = 7.311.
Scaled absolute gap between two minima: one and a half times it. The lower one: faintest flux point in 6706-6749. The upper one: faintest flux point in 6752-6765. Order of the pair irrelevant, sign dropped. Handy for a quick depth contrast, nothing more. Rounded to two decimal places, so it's 0.44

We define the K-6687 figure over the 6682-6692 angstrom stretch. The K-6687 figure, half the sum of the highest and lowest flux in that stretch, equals 7.06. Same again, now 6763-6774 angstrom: 7.40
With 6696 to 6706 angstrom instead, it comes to 7.32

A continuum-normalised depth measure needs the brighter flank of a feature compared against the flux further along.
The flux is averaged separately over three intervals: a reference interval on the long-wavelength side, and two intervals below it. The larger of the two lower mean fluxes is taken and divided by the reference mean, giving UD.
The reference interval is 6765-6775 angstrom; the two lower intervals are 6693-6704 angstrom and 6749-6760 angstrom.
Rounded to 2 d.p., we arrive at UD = 1.01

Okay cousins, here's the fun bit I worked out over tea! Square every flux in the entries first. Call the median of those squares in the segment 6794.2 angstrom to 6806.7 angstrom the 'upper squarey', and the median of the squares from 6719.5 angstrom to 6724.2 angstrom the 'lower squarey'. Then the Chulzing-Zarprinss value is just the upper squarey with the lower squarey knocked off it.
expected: 7.3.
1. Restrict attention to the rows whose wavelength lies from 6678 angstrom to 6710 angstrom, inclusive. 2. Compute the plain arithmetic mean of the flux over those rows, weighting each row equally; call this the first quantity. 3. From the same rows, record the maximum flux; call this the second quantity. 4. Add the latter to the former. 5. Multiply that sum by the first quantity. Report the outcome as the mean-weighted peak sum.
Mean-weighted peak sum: 105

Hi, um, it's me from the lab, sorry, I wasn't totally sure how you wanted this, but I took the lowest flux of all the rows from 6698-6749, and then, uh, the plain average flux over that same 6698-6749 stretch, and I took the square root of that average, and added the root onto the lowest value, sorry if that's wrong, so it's 9.4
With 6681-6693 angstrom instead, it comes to 9.5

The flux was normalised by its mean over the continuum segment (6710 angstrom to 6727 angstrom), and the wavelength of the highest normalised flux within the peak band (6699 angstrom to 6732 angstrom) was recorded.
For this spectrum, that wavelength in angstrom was 6700.22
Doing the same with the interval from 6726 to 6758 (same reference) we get 6735.79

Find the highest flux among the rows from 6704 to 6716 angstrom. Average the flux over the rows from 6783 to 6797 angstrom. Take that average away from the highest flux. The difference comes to 0.0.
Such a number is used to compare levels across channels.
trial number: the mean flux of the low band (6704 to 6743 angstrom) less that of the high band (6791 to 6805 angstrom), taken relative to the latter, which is -0.03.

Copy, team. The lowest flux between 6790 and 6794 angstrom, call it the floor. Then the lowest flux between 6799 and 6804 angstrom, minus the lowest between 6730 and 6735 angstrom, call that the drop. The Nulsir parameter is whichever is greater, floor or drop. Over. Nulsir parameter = 6.9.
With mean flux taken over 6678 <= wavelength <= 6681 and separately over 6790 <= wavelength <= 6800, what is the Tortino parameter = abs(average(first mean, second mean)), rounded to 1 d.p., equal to 7.0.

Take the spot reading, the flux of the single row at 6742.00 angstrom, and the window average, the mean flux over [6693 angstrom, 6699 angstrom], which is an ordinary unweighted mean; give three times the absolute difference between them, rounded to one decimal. 1.1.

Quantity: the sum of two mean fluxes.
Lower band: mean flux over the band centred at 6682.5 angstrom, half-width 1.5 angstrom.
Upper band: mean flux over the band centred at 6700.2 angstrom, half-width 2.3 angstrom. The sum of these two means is 14.3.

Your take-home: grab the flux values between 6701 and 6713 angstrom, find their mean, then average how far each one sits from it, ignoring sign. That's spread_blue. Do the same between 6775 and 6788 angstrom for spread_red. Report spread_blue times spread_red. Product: 0.044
